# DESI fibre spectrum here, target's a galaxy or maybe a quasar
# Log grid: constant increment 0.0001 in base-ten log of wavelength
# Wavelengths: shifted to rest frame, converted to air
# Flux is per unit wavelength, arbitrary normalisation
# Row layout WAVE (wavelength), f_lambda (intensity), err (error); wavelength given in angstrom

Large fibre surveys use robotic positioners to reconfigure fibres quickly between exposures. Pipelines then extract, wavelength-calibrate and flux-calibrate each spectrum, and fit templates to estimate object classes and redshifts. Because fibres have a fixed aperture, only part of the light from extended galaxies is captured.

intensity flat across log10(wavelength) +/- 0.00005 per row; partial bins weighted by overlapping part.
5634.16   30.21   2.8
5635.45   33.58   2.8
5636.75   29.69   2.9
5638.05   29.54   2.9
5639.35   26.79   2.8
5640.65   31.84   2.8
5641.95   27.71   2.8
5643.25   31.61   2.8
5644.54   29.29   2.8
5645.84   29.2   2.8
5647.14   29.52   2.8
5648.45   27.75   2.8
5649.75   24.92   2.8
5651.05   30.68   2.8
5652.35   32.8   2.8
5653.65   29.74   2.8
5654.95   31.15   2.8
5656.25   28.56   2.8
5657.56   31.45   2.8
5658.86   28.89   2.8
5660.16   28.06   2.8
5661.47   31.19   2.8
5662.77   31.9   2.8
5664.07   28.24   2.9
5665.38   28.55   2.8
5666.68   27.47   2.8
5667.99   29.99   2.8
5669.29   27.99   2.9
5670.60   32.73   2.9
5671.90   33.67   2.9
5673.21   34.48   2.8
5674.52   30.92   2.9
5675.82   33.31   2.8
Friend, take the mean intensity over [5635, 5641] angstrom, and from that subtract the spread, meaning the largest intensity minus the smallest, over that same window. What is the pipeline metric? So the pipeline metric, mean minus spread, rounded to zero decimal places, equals 23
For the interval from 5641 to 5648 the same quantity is 26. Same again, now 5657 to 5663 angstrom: 26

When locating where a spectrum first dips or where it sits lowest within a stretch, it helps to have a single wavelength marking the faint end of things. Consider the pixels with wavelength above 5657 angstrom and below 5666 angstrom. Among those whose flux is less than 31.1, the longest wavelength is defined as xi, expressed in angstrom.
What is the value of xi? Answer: 5665.38 angstrom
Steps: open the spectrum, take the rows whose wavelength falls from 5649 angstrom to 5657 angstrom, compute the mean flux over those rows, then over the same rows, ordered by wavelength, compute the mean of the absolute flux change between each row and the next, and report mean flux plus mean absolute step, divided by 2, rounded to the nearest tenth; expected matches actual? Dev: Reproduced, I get 16.3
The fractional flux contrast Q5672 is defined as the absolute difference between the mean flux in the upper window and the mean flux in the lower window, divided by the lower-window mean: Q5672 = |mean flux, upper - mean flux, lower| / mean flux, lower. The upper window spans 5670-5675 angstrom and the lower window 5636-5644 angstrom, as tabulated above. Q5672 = 0.116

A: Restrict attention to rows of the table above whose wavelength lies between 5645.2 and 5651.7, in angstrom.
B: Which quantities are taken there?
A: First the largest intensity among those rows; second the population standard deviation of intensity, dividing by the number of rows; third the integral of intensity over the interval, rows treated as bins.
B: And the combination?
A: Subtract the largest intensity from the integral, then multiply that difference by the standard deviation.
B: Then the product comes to 305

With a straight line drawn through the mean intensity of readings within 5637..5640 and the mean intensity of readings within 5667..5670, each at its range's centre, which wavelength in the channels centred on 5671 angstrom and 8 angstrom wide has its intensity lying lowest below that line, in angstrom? 5669.29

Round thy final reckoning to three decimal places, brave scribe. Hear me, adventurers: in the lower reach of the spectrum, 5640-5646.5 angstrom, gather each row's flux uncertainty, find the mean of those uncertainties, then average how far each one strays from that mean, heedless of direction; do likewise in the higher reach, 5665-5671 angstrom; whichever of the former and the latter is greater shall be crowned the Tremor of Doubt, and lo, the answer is 0.048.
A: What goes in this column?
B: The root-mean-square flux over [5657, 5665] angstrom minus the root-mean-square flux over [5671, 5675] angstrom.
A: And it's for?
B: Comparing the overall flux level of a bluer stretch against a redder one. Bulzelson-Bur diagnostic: -3.1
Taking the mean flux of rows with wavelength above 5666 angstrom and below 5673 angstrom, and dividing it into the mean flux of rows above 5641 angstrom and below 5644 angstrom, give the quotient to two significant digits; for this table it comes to 0.98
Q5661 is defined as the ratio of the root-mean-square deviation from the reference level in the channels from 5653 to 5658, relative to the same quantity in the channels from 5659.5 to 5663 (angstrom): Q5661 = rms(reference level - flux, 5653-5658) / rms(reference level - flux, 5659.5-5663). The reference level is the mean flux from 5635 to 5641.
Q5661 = 0.69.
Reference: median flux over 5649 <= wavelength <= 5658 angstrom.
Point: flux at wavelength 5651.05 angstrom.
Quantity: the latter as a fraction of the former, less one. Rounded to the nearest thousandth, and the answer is 0.000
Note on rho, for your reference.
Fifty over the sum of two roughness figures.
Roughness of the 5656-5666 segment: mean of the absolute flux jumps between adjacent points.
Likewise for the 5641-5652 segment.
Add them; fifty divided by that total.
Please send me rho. 11.3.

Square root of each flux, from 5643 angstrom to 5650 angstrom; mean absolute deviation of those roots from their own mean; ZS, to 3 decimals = 0.150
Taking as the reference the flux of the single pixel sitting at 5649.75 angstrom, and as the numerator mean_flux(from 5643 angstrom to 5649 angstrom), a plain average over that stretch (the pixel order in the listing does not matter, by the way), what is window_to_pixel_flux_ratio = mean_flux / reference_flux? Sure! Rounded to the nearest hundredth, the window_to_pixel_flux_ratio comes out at 1.18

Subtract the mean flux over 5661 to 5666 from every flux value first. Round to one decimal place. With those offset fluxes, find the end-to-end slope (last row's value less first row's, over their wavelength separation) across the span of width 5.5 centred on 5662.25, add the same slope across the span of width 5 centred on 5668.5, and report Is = 1.4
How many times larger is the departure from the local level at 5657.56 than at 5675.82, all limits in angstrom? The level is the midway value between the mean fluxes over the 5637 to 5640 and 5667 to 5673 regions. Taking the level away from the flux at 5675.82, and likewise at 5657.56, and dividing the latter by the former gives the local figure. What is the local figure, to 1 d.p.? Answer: 0.5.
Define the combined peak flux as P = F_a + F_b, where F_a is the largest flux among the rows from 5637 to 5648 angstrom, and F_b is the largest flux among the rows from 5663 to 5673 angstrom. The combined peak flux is 65.5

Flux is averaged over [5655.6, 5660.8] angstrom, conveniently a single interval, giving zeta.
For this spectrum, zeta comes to 29.2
